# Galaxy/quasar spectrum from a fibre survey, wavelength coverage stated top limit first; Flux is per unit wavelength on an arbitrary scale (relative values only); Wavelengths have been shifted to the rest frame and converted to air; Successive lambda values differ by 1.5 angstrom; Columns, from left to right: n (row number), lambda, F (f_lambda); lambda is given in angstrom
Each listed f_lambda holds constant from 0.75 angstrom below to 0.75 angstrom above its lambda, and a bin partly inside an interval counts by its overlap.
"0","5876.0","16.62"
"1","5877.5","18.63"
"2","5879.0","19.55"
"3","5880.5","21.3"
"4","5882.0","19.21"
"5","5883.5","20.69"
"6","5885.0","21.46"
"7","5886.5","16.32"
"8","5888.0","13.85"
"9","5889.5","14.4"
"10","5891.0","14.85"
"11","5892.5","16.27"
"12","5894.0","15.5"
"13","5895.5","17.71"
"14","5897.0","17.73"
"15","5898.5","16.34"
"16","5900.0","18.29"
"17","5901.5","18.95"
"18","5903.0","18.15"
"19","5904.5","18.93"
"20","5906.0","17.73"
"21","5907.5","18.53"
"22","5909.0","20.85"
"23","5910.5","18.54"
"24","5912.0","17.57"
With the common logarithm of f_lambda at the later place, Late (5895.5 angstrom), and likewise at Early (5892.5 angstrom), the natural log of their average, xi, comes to 0.207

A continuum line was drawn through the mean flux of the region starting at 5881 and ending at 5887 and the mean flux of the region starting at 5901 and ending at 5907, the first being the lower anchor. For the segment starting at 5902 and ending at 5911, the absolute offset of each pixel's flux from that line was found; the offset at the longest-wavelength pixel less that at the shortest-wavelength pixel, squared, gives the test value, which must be 0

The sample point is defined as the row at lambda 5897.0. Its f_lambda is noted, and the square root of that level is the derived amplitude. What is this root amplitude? 4.2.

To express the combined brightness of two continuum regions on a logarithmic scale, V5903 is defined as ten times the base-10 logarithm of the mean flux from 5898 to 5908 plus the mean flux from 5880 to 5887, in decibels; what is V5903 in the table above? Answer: 15.8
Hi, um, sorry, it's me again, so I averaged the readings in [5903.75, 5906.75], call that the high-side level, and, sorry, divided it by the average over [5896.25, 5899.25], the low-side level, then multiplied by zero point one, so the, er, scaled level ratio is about 0.108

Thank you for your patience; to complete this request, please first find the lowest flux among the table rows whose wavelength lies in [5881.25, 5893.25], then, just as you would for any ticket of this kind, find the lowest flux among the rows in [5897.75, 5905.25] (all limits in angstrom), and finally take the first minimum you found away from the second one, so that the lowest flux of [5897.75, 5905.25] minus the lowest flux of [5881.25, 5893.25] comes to 2.5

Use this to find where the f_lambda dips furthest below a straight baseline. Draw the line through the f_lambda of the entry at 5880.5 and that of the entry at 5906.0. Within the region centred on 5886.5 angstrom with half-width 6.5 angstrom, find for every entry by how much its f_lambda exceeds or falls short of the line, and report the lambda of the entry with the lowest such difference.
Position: 5888.0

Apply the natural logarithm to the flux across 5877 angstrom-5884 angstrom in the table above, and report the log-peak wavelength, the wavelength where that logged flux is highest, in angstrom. 5880.5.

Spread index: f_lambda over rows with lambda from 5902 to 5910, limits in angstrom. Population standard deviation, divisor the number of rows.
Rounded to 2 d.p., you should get 1.08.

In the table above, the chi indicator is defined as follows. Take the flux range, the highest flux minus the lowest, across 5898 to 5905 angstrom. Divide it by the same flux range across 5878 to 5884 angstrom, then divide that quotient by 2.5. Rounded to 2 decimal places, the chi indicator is 0.50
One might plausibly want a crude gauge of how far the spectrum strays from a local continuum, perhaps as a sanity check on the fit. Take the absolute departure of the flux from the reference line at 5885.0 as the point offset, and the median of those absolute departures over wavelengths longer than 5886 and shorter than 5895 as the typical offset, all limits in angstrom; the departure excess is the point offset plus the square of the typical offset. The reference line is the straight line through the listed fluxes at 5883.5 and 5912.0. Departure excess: 21.5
